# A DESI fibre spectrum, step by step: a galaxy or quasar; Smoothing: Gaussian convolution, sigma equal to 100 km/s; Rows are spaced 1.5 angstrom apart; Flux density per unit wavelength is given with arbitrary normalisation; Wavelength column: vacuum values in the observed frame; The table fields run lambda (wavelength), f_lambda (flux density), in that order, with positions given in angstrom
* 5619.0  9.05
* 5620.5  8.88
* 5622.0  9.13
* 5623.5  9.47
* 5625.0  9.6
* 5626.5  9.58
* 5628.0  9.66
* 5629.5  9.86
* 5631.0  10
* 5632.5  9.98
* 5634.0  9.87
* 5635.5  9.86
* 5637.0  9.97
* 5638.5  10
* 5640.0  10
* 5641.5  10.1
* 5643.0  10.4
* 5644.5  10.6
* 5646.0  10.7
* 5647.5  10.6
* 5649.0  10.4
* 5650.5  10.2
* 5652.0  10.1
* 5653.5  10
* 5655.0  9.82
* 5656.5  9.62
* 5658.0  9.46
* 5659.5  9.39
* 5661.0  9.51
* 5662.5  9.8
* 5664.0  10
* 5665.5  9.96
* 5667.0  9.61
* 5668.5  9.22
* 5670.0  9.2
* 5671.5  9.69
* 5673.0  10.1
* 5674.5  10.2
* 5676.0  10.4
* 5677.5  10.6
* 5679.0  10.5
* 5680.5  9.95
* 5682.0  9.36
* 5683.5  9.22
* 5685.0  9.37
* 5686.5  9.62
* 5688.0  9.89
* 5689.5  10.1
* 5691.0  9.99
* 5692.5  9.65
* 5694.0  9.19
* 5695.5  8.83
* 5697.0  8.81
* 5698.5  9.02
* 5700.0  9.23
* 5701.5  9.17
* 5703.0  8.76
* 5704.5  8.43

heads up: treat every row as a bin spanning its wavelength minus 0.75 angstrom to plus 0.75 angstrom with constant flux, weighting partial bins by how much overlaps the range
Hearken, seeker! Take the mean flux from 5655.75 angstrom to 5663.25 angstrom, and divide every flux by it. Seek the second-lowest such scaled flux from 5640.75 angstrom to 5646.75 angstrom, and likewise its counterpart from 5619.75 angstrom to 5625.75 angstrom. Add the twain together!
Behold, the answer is 2.04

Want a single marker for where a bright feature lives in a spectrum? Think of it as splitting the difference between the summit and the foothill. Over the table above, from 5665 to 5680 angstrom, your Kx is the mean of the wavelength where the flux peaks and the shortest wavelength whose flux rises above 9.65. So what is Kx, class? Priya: 5671.5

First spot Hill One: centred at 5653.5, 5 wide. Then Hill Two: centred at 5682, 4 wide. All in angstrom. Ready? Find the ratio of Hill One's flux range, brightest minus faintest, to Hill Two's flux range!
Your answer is 0.4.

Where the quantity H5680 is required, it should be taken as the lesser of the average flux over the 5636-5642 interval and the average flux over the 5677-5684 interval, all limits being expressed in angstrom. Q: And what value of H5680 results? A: 9.93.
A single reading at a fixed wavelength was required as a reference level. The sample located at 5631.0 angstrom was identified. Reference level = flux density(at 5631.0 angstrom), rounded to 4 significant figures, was 10.00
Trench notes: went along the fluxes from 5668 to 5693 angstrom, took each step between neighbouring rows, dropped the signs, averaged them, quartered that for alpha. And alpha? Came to 0.065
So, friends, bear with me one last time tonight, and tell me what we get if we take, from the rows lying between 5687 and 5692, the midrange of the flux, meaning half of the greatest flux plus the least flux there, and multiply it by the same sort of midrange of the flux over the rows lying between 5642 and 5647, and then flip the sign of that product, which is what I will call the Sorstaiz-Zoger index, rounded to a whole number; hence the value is -105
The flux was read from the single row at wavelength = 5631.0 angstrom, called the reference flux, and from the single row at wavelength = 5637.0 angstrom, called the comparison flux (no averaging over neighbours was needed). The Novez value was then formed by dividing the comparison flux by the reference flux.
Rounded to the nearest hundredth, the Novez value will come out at 1.00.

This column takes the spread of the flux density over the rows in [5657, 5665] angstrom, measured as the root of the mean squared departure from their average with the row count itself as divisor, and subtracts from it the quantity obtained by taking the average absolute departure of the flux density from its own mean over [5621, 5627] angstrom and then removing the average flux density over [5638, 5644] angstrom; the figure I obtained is 10.2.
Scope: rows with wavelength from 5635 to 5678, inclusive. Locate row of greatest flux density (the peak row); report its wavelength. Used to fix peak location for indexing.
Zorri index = 5646.0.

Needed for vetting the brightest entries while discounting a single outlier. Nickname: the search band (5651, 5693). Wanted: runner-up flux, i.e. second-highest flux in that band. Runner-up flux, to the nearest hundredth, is 10.50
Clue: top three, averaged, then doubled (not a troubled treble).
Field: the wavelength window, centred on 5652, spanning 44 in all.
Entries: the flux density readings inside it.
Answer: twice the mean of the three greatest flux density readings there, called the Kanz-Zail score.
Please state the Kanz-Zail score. 21.3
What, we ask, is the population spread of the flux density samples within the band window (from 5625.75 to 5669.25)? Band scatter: 0.36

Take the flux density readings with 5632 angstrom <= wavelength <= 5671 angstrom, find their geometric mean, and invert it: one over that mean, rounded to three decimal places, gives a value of 0.101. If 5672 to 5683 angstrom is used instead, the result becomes 0.099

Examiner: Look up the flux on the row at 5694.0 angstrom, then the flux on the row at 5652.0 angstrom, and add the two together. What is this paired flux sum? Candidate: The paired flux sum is 19.3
